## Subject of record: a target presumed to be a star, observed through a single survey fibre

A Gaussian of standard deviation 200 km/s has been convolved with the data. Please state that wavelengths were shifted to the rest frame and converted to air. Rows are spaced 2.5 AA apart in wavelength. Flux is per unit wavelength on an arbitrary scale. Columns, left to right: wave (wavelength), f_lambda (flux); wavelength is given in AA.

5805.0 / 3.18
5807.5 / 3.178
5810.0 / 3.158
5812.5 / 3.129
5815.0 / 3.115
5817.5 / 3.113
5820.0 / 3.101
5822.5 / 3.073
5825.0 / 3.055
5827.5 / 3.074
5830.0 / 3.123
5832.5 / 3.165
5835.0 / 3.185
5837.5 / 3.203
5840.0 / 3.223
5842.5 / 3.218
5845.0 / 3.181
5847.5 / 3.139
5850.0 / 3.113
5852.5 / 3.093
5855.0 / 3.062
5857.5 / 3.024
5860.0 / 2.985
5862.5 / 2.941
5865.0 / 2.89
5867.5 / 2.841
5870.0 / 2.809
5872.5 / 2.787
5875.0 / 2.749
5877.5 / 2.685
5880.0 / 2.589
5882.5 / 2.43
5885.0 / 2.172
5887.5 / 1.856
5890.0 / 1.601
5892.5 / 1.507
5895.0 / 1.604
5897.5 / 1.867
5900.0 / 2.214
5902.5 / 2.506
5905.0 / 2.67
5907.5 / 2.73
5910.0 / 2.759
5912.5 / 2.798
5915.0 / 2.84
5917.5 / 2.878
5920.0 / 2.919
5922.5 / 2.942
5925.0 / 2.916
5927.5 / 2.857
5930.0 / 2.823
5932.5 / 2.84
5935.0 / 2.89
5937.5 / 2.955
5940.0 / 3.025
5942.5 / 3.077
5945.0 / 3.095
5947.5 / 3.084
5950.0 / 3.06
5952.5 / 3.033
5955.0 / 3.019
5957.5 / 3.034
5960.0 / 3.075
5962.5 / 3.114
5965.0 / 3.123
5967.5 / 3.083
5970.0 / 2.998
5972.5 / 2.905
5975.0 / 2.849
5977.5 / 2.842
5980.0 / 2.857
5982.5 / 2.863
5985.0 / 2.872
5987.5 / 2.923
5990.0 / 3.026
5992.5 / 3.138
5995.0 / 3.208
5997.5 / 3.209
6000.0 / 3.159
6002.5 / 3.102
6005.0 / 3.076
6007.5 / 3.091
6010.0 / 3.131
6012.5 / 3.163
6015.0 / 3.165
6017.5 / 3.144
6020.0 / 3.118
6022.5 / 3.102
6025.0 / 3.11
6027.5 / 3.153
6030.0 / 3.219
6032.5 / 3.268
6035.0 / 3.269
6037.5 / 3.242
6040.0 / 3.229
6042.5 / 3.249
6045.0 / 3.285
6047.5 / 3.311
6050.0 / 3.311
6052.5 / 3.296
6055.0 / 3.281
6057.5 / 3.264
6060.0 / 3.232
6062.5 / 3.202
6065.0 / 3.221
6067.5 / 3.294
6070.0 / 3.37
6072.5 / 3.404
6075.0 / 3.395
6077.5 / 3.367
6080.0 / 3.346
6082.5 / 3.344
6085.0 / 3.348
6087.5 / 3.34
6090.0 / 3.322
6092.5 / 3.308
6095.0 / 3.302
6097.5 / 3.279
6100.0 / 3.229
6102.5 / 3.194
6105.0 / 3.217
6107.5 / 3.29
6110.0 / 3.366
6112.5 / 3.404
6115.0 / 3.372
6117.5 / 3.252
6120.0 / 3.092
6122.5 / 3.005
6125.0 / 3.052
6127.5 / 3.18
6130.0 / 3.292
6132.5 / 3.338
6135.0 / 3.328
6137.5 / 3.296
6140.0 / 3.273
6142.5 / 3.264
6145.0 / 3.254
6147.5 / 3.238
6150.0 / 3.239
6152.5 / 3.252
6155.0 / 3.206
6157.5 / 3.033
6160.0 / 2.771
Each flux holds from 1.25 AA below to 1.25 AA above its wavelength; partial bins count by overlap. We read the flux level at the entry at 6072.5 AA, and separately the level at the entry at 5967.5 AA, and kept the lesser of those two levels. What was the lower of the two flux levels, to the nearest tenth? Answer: 3.1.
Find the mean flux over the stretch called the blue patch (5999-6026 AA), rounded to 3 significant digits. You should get 3.12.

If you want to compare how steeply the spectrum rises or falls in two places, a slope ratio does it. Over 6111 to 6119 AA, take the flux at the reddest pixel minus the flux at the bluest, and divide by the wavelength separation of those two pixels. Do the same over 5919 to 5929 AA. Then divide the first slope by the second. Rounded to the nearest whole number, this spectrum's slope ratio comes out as 4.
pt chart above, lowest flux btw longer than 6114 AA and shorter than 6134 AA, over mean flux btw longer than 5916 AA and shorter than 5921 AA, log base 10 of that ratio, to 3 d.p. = 0.016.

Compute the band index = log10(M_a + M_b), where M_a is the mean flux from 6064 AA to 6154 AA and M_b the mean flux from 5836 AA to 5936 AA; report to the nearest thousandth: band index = 0.777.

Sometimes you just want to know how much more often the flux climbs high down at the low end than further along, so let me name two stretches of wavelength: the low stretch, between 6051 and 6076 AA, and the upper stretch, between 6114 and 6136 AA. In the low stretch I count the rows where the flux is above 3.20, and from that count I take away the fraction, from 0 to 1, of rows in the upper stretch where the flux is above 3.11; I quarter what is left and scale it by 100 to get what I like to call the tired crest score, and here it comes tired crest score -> 233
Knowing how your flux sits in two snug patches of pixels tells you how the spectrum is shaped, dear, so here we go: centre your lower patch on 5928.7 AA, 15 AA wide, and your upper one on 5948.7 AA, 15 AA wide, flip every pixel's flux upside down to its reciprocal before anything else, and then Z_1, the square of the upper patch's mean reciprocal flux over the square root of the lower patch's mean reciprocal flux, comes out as 0.181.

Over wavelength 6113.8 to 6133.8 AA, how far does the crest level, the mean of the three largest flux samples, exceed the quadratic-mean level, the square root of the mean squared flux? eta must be 0.13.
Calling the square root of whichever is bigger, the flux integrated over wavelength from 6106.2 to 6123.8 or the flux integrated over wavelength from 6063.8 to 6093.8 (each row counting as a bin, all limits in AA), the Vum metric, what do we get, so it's 10.0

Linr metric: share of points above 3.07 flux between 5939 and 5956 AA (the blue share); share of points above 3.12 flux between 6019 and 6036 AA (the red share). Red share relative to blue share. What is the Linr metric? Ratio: 1.33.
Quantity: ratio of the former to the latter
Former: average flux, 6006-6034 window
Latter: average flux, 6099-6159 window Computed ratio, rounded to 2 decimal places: 0.97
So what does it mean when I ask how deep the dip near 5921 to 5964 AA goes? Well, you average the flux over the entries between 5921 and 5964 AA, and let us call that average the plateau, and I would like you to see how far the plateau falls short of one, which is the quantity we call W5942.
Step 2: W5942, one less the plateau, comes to -2.0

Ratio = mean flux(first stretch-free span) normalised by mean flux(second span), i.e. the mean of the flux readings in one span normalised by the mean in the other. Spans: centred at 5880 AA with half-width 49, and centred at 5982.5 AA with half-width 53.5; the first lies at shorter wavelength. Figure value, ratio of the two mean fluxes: 0.89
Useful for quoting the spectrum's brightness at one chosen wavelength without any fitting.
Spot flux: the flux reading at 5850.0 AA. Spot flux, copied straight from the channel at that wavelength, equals 3.113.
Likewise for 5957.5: 3.034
